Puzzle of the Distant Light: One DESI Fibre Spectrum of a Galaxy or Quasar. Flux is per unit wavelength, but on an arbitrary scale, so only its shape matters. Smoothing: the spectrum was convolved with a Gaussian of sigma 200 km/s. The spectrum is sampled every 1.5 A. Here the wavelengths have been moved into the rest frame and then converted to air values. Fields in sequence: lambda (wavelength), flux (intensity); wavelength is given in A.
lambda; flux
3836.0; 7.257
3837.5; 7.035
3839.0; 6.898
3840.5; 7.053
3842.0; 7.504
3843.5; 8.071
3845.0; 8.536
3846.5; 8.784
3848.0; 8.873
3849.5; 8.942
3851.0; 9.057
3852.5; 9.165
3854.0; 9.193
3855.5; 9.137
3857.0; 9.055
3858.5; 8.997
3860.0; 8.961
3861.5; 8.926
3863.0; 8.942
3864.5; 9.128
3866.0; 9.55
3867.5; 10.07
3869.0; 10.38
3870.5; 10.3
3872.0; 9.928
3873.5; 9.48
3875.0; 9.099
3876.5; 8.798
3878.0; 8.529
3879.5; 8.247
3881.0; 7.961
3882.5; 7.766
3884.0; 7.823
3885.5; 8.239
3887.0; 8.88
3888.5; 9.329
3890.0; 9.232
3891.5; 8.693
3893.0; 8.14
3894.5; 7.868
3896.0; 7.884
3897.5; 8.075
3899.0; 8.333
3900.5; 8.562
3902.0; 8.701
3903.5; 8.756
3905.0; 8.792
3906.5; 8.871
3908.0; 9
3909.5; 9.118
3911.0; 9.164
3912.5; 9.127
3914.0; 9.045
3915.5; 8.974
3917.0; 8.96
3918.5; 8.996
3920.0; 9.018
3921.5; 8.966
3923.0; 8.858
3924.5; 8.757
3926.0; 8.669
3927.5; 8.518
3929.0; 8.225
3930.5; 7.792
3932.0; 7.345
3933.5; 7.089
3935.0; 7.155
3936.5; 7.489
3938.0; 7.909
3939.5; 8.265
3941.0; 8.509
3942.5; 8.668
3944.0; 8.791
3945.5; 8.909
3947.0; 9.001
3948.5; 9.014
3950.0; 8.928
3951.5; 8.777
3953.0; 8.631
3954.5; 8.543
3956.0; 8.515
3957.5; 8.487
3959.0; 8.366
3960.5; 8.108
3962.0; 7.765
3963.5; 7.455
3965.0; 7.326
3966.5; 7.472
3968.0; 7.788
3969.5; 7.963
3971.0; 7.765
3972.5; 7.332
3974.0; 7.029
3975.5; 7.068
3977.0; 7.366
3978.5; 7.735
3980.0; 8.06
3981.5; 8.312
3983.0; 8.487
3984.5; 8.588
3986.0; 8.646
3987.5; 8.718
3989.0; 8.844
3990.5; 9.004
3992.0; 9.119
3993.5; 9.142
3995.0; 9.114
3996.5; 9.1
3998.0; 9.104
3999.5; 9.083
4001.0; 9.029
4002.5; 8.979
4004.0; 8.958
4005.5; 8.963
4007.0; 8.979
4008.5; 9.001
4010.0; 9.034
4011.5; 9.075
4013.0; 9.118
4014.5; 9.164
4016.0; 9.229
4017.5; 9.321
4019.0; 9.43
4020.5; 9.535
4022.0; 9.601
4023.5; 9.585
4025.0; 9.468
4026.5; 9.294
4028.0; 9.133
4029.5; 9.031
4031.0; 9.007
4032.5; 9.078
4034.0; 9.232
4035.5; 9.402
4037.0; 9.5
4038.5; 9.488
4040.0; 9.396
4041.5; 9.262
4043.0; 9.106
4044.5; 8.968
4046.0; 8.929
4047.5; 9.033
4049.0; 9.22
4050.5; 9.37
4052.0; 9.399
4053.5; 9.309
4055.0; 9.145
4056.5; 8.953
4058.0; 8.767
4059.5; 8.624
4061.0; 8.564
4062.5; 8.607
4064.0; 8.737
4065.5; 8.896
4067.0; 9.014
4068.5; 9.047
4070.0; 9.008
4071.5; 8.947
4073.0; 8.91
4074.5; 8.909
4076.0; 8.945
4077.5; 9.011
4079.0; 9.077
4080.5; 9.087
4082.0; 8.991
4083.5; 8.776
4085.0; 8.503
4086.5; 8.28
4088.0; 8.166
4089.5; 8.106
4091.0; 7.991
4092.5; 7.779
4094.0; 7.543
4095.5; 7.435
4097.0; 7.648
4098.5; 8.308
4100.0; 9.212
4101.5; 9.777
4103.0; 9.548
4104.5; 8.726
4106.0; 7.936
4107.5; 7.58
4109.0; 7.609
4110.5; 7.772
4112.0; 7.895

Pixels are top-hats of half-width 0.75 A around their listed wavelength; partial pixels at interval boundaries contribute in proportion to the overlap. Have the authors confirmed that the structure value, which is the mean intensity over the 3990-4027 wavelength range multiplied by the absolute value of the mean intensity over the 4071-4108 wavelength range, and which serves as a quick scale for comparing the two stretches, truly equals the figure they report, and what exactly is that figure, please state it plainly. 78.3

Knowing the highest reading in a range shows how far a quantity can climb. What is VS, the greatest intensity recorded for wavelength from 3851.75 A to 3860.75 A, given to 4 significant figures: 9.193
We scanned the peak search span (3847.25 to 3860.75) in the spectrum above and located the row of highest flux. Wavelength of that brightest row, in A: 3854.0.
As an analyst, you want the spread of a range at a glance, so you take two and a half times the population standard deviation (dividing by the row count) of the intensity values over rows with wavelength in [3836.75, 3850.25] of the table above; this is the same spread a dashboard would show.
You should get 2.0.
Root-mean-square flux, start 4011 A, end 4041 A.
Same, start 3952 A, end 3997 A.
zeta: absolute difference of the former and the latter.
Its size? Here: 1.1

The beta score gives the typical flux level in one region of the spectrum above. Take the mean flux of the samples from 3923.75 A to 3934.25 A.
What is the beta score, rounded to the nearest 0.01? 8.06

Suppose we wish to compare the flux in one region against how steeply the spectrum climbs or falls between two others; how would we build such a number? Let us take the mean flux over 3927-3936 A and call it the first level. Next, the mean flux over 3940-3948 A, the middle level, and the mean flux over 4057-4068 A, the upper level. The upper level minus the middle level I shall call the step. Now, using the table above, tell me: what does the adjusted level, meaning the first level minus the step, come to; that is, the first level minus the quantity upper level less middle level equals 7.7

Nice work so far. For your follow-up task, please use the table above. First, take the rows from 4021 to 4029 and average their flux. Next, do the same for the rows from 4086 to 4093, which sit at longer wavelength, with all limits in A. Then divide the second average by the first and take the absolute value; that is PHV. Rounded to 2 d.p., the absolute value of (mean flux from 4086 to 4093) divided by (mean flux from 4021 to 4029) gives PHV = 0.86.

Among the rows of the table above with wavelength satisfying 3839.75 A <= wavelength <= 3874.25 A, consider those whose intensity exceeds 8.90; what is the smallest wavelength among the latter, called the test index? 3849.5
